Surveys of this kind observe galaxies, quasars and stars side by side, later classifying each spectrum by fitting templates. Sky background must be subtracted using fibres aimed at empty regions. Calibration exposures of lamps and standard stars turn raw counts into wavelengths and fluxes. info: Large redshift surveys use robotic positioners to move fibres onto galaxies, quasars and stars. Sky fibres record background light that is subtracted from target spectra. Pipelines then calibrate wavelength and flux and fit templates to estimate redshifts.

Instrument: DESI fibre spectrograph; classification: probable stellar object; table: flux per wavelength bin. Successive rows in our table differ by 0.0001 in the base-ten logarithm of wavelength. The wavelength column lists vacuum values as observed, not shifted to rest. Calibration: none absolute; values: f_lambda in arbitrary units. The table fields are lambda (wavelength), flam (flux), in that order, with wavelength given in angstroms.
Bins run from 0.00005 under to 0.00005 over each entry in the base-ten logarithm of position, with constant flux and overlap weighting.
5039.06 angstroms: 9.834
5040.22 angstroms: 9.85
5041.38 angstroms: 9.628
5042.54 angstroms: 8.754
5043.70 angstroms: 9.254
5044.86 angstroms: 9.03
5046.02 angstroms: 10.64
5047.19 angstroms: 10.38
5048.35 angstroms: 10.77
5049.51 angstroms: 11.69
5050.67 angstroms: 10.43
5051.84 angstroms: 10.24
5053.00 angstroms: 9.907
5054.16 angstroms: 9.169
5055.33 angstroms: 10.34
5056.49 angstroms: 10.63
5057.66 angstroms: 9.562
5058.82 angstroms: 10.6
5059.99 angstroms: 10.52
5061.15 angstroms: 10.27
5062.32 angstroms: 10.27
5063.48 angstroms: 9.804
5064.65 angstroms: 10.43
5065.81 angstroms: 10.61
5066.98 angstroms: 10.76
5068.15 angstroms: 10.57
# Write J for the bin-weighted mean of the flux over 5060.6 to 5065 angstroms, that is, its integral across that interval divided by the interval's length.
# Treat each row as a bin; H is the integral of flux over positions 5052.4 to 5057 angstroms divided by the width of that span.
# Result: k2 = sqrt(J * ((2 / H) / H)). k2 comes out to 0.450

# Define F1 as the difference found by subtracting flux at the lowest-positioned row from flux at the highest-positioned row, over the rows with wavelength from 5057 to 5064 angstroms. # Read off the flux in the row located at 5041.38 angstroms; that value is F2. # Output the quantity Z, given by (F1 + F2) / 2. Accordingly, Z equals 4.9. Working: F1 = 0.2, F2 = 9.628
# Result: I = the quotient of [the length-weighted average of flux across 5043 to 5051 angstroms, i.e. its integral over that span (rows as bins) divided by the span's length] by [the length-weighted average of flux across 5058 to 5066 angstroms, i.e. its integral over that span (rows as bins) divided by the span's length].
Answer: 1.00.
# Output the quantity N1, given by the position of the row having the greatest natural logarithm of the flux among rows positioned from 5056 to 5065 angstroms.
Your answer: 5056.49 angstroms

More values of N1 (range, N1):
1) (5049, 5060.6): 5049.51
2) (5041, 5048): 5046.02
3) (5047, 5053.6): 5049.51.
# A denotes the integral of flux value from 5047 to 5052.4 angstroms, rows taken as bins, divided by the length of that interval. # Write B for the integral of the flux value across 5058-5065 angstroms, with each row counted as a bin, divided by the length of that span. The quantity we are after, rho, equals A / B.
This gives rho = 1.04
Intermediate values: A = 10.7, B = 10.3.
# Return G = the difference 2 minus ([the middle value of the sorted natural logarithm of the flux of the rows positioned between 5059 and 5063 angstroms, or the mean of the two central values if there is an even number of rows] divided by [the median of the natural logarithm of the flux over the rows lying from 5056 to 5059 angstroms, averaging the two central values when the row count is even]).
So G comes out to 1.01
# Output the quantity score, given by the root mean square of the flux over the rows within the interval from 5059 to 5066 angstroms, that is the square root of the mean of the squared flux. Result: 10.3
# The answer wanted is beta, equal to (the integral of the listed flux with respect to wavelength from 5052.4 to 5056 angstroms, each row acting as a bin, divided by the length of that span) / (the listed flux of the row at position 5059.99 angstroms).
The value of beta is 0.94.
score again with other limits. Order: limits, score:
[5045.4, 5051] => 10.8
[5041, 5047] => 9.5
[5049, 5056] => 10.3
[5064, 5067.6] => 10.6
